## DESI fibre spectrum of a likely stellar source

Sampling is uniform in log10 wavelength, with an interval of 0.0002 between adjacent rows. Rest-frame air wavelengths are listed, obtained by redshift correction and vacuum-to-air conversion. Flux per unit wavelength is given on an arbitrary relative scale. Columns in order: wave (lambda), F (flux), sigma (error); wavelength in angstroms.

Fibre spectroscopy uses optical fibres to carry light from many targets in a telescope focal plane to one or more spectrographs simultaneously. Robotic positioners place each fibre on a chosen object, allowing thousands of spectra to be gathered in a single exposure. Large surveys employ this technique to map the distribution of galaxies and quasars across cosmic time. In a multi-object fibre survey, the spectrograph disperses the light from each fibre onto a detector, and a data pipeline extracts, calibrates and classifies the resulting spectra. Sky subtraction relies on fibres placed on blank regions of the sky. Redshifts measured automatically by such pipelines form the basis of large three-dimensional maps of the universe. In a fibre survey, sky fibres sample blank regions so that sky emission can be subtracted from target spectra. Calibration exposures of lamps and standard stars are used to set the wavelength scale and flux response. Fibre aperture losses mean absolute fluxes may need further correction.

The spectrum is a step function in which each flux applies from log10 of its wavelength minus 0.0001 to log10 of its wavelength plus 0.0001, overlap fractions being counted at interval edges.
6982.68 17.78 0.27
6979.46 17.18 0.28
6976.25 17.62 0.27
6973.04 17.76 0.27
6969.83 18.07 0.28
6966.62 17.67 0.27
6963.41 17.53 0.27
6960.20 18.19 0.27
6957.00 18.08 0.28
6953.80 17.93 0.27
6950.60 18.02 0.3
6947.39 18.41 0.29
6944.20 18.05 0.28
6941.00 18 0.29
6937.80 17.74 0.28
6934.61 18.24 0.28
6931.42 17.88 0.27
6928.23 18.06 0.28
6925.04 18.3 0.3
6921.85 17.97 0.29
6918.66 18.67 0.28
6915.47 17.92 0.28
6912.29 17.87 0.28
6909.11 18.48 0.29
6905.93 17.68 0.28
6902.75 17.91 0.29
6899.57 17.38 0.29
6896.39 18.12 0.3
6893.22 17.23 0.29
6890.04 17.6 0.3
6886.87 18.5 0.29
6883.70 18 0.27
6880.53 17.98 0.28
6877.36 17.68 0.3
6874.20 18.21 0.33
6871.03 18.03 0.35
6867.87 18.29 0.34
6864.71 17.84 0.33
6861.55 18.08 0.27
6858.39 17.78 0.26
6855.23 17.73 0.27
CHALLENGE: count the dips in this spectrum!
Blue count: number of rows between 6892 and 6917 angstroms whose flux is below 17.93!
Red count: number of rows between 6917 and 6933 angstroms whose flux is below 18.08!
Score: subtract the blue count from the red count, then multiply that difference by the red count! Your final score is -9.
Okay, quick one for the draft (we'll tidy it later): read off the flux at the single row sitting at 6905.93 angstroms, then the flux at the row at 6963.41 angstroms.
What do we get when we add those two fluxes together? 35.2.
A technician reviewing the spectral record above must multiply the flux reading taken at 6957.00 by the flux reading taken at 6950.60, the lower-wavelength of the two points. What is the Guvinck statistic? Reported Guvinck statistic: 325.8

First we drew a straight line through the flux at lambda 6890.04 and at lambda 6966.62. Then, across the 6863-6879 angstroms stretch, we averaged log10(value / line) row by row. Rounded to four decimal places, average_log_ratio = 0.0104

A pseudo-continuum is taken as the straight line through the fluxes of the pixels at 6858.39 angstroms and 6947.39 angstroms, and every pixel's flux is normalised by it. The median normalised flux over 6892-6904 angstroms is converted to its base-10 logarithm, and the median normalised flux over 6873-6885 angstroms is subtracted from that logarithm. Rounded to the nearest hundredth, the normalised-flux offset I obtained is -1.01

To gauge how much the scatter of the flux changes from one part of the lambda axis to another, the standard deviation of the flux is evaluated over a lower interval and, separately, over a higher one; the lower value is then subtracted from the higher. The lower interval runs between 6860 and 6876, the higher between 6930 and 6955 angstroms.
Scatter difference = 0.04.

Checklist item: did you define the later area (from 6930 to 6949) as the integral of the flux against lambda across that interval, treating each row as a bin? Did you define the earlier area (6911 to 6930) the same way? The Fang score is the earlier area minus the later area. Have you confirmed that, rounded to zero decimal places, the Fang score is 1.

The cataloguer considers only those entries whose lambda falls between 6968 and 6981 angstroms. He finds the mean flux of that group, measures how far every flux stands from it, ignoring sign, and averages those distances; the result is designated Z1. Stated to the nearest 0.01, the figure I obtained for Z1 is 0.26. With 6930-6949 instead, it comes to 0.18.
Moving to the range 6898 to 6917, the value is 0.23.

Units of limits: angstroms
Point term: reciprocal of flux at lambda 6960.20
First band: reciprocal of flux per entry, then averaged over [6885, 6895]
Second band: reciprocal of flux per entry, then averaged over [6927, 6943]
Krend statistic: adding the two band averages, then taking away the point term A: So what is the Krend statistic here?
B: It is 0.0569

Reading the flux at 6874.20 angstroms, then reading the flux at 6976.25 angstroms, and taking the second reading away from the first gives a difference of 0.59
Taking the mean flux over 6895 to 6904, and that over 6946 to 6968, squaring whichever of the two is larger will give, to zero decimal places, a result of 323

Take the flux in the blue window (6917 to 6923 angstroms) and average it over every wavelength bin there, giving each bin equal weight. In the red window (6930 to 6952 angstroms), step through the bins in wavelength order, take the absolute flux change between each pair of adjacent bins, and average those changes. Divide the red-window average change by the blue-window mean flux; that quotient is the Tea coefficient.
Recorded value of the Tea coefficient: 0.0175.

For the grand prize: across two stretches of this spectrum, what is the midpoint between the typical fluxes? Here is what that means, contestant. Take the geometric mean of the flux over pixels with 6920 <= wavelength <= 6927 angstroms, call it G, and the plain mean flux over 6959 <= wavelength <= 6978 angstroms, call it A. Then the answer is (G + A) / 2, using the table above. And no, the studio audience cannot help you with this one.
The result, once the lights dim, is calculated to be 18.0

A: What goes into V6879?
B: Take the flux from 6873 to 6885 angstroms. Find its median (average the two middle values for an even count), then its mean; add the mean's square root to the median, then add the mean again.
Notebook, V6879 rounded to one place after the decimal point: 40.2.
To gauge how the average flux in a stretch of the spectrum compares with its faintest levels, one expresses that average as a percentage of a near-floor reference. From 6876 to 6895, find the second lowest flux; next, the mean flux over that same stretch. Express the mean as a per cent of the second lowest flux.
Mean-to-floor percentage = 101.3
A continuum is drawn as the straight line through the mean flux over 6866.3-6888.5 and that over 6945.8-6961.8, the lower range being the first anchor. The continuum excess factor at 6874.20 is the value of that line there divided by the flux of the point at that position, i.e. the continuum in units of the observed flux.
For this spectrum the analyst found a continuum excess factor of 0.994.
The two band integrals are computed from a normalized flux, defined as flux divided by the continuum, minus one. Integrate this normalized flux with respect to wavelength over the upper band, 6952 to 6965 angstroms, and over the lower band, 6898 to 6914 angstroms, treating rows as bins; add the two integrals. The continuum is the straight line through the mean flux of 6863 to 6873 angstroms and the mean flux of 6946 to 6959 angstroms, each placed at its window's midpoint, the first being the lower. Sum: -0.32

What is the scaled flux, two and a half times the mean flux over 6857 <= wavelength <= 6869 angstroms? 45.0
